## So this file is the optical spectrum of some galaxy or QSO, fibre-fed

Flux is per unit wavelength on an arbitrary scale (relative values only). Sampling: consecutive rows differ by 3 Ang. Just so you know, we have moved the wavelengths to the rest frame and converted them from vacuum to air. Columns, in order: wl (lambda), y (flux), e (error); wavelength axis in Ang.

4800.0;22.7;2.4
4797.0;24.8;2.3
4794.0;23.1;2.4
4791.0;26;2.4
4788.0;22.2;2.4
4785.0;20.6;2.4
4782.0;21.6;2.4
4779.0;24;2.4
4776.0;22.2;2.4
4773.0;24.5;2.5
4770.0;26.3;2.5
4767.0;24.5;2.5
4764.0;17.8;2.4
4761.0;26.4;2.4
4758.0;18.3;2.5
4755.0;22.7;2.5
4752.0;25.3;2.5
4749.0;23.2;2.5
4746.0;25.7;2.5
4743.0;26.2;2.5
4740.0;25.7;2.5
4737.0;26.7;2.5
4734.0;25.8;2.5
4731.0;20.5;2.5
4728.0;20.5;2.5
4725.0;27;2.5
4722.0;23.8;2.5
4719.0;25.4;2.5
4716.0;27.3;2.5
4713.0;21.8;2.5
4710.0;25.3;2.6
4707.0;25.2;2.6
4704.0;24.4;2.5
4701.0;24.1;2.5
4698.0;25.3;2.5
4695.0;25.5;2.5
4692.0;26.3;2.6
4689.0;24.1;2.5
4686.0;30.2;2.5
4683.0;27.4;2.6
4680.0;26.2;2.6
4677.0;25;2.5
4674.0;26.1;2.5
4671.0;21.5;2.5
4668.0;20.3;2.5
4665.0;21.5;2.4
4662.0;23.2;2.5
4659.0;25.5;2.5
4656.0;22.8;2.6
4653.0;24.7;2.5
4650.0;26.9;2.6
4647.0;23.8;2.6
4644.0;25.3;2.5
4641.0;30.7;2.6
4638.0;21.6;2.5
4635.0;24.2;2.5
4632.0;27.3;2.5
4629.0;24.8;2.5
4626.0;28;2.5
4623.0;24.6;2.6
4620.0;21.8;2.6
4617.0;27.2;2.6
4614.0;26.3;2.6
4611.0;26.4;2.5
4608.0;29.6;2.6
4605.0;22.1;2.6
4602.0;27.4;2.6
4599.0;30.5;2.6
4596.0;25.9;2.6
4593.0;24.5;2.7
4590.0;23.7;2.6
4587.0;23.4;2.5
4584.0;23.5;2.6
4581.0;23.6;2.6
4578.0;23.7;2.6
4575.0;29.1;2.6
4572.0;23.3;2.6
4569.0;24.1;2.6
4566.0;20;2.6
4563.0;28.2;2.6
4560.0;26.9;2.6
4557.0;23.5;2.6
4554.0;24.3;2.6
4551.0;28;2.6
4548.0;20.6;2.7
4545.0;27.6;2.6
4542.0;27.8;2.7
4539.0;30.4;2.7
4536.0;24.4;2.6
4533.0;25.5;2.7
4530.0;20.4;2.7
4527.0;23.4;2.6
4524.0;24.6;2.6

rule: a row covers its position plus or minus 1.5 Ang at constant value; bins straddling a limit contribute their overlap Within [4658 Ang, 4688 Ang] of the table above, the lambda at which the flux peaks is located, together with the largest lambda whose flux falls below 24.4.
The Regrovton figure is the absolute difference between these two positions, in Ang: 15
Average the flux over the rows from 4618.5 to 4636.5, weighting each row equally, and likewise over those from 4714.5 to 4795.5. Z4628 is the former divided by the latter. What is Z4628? 1.05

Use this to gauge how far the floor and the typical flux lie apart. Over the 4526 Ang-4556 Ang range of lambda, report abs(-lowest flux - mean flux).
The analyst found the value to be 45.6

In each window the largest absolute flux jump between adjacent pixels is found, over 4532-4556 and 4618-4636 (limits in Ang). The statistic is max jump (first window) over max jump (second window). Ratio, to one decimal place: 2.2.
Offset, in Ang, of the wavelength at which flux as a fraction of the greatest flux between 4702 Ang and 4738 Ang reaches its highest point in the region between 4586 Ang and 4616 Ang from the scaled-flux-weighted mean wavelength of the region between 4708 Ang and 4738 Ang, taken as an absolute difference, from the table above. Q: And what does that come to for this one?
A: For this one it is 124.5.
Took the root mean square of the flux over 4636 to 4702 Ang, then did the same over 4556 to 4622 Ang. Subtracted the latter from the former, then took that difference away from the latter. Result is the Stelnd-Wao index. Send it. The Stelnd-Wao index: 25.7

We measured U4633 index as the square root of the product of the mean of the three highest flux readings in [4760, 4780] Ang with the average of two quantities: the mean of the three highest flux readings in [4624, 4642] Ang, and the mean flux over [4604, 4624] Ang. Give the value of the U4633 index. 26.4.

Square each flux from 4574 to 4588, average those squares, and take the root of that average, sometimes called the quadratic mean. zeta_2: 24.8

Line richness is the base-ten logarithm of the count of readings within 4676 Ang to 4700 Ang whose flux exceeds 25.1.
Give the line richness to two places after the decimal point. 0.78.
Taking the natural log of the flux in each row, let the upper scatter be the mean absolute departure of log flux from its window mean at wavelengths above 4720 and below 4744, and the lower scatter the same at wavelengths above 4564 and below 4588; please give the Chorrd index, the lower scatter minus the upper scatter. -0.04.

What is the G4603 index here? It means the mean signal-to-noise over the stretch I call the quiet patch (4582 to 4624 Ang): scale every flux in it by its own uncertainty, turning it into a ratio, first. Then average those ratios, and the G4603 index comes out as 9.83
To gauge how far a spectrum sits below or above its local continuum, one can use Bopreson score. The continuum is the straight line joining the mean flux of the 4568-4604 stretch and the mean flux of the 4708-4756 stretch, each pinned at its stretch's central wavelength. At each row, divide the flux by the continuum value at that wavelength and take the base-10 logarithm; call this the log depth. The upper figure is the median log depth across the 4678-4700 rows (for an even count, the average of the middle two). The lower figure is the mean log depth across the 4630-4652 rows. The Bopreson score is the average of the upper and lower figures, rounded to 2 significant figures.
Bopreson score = 0.017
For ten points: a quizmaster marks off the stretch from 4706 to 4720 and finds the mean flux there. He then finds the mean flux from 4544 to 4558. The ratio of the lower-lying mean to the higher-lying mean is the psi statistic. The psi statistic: 0.99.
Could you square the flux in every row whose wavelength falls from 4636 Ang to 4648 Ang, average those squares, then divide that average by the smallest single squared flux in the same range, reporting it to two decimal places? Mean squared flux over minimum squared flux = 1.40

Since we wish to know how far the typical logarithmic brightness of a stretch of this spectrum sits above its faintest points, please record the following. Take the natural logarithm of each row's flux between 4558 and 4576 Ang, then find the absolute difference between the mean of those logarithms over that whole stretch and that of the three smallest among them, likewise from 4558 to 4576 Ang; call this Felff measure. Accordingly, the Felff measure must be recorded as 0.11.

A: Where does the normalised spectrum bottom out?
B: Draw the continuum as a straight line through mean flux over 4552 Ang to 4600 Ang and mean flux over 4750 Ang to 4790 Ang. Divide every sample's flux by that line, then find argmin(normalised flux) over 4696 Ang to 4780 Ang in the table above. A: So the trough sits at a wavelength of 4764.0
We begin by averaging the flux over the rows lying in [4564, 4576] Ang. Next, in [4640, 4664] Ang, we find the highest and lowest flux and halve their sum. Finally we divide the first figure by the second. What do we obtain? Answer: 0.90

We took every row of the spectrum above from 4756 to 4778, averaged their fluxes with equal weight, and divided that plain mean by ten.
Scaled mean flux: 2.29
